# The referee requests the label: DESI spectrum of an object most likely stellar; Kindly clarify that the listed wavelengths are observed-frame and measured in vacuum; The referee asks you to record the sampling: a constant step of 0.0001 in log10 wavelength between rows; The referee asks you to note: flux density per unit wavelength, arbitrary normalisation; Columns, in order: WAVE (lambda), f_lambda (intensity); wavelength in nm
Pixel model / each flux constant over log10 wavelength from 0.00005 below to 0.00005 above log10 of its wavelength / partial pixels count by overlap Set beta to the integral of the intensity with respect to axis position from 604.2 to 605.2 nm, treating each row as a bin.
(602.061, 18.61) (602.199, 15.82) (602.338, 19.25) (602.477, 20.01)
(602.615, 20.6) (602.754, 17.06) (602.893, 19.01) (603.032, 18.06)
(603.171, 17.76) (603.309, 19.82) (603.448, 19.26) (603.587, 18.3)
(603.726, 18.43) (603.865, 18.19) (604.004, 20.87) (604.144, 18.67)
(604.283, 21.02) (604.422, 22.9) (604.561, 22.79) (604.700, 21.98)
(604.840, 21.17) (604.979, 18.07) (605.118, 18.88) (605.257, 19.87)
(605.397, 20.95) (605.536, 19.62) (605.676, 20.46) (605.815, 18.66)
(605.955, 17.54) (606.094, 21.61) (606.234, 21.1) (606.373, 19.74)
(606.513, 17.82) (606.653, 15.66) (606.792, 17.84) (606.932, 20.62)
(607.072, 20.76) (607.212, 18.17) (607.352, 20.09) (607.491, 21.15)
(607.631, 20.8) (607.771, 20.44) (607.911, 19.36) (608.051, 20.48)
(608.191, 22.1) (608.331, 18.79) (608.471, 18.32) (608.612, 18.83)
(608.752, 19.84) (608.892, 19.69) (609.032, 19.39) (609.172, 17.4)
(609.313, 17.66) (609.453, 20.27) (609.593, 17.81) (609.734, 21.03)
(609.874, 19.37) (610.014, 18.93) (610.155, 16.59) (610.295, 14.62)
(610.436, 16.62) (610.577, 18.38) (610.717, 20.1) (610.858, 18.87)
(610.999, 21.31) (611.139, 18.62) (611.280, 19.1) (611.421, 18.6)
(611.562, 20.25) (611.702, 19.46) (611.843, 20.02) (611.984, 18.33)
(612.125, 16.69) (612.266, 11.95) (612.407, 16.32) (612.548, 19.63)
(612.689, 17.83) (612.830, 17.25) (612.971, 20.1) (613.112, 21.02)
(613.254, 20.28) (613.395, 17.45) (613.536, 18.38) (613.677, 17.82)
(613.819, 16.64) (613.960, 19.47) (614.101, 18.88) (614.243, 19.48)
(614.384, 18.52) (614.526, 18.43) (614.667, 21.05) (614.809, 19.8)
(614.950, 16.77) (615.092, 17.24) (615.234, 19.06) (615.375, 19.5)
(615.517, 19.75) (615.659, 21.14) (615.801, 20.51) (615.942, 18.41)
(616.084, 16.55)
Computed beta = 20.9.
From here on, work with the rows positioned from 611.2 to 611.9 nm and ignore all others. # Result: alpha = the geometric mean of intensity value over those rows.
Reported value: 19.5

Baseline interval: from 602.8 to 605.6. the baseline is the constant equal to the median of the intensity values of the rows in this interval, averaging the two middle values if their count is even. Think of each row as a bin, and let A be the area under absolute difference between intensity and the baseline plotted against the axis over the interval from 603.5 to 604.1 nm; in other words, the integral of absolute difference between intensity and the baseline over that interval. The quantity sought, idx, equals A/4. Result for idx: 0.174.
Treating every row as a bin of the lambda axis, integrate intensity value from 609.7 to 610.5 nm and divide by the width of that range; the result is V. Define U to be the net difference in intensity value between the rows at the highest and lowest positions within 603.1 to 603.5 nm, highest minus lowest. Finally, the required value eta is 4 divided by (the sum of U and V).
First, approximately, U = 1.5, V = 17.7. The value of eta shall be 0.208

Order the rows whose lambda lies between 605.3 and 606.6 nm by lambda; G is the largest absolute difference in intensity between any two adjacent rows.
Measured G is 4.1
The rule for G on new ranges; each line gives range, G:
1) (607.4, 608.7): 3.3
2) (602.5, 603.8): 3.5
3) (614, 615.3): 3.0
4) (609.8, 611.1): 2.4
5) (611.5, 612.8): 4.7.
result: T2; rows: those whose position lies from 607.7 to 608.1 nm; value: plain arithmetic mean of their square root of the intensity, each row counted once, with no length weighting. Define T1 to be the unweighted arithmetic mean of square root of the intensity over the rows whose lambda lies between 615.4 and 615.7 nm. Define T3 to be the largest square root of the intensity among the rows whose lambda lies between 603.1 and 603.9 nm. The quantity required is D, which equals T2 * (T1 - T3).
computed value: 0.3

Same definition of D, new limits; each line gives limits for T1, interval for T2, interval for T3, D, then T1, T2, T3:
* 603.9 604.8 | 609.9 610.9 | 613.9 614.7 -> 0.1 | 4.62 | 4.21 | 4.59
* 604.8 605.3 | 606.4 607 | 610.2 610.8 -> -0.3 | 4.41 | 4.24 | 4.48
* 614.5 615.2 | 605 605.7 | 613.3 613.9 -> 0.1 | 4.32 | 4.47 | 4.29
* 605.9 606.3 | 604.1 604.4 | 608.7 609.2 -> 0.1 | 4.48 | 4.45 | 4.45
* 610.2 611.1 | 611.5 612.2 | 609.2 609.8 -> -1.4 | 4.27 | 4.35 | 4.59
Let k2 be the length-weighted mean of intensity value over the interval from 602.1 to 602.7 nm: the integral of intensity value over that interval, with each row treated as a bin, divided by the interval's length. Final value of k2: 18.9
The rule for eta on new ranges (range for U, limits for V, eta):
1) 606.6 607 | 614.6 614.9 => 0.159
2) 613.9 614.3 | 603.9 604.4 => 0.197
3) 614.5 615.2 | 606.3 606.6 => 0.229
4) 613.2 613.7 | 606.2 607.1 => 0.243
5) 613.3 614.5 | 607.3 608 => 0.186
